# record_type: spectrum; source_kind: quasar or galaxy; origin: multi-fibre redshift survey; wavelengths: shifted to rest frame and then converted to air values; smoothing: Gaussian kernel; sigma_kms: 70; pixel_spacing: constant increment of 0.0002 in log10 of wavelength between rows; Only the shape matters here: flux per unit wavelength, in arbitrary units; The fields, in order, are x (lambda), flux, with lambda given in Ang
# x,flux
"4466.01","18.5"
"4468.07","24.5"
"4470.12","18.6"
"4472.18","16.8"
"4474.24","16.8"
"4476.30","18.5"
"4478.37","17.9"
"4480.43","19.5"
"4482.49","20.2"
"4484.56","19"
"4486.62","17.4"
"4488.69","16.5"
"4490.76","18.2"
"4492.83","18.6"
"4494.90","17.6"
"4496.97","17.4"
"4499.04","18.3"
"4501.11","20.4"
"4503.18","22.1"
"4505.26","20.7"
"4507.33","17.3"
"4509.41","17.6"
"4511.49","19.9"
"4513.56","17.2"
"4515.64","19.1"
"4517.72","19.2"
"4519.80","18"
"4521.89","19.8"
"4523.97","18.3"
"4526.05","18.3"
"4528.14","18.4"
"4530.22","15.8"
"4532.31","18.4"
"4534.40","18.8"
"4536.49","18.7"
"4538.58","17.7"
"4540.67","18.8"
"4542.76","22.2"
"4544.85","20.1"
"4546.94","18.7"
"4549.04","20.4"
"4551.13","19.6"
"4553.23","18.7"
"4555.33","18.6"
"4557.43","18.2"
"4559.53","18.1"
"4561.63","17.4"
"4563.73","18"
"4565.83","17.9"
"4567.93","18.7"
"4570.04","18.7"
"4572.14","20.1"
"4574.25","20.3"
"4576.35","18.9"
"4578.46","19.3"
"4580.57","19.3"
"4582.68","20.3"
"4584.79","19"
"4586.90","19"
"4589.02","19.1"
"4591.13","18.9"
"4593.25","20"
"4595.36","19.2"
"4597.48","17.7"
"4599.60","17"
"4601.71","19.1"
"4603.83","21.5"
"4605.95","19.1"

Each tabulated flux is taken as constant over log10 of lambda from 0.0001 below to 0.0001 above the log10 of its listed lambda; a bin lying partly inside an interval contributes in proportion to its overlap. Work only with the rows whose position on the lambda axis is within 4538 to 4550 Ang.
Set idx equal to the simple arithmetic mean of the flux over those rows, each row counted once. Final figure 19.65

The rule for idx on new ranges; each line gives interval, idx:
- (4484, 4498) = 17.81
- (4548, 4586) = 18.97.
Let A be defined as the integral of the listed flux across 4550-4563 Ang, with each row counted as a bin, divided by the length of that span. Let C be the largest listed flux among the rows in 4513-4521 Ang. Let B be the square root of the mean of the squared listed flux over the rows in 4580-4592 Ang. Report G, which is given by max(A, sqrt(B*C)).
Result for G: 19.2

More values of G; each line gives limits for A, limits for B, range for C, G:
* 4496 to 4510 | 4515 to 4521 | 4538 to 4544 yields 20.4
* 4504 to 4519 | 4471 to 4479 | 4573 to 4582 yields 18.9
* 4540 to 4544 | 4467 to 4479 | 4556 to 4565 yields 20.7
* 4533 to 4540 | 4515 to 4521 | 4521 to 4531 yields 19.3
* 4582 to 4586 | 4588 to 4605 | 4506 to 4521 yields 19.6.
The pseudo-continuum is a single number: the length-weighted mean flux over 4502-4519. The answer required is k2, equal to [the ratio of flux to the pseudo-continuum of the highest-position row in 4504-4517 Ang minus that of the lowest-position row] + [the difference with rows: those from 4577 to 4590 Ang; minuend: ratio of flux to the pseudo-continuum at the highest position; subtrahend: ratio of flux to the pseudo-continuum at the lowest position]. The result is -0.09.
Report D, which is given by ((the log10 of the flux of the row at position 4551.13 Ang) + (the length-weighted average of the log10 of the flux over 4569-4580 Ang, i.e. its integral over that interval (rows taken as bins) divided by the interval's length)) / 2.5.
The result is 1.03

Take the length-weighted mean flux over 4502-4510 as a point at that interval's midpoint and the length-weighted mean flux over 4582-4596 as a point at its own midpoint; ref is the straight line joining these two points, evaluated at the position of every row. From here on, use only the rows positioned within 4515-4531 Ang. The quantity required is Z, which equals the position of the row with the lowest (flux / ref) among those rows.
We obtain 4530.22 Ang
